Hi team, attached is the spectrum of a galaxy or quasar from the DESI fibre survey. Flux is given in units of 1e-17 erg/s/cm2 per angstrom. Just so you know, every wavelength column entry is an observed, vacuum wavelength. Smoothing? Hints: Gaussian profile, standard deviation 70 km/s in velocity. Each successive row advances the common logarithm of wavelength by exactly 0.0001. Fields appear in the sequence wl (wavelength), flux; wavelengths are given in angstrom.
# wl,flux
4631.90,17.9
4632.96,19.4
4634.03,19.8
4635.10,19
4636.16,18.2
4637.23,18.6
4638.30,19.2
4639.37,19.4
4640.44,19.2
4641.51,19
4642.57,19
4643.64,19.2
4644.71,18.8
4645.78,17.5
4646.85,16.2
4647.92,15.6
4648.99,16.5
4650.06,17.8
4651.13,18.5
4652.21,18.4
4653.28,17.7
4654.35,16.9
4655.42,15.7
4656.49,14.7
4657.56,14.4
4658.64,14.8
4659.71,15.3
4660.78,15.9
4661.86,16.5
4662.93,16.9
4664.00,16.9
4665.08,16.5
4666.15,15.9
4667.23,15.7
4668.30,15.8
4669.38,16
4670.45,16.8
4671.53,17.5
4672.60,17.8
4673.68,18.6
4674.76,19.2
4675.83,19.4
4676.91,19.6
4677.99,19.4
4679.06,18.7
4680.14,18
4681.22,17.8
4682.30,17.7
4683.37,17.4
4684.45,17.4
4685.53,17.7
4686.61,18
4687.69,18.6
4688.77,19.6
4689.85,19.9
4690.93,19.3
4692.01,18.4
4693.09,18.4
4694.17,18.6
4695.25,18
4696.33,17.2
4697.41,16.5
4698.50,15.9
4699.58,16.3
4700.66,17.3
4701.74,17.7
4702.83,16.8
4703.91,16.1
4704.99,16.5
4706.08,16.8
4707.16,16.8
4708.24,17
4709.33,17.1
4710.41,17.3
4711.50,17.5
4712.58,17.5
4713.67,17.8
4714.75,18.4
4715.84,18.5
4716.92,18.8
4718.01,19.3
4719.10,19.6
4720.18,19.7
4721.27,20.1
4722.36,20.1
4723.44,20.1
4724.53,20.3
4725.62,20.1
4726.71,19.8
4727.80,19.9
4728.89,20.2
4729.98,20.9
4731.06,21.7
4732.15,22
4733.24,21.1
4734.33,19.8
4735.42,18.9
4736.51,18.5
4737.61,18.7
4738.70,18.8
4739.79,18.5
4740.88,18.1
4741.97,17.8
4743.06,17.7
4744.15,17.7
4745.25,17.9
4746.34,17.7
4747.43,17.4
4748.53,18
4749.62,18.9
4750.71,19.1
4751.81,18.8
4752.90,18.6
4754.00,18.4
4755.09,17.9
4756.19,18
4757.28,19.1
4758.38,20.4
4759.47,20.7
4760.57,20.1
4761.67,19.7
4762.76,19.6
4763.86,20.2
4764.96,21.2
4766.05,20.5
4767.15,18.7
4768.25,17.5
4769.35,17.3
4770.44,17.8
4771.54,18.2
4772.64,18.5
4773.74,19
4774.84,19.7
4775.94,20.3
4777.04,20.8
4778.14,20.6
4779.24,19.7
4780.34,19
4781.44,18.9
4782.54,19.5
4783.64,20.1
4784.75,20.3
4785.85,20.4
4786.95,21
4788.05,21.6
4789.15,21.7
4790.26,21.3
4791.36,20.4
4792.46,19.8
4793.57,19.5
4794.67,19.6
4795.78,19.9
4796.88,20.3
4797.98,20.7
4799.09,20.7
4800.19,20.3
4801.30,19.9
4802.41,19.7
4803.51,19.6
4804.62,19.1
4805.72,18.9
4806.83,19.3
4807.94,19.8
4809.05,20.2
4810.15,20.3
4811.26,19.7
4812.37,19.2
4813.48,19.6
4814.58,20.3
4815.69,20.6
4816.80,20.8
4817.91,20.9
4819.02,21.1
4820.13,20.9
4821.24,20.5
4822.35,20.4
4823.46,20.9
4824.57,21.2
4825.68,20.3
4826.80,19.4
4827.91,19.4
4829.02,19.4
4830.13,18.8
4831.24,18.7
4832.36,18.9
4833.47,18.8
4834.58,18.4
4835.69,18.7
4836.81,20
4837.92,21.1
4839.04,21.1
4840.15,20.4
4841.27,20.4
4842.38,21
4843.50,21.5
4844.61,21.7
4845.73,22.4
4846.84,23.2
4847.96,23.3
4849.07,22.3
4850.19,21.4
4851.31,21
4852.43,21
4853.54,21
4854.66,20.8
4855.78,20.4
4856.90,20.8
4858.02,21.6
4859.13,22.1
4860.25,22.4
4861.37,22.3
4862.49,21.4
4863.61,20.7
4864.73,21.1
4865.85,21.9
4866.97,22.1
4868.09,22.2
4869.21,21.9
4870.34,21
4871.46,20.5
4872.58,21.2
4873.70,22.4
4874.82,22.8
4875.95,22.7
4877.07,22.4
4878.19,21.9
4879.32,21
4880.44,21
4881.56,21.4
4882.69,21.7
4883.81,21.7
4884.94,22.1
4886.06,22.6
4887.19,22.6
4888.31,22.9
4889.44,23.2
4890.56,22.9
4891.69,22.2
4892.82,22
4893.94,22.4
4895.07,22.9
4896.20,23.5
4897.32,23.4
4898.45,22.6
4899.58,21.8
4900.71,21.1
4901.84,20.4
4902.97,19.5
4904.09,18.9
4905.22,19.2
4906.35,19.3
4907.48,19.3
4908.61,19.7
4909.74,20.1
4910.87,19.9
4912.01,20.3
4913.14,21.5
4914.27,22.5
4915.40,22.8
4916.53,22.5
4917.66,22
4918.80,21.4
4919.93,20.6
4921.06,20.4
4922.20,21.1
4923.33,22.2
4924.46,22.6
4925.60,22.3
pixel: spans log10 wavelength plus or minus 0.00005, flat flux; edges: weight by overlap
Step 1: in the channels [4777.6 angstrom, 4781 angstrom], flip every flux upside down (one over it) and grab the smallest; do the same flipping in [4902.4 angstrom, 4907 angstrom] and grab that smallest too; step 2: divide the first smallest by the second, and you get 0.95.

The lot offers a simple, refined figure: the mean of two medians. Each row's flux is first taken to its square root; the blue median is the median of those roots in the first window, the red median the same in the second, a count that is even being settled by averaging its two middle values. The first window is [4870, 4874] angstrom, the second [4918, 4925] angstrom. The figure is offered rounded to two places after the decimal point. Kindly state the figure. 4.60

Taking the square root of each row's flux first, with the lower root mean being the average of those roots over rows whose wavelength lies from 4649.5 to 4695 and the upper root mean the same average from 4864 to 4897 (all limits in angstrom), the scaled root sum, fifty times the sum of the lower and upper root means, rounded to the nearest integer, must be 444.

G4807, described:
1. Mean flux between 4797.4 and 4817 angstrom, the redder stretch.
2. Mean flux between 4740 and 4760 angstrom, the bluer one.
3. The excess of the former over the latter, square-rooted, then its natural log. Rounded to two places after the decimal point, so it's 0.19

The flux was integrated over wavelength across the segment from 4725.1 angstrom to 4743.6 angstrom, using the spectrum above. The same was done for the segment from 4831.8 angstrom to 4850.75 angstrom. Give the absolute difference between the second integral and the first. 33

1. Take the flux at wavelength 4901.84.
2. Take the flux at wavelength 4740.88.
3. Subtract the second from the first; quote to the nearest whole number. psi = 2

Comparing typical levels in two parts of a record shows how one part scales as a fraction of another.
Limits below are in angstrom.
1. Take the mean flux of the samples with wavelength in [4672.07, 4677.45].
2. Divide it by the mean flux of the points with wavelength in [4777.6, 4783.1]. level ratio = 0.97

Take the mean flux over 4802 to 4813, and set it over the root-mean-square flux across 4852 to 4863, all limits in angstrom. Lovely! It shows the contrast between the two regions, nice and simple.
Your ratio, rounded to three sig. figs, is 0.915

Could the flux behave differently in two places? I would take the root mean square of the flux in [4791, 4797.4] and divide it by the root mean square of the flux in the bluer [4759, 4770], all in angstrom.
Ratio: 1.02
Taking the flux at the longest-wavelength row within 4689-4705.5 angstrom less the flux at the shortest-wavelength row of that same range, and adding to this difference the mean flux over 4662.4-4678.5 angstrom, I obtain 14.1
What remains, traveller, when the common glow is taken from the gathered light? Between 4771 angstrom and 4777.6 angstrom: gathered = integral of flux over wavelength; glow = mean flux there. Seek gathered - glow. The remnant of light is 109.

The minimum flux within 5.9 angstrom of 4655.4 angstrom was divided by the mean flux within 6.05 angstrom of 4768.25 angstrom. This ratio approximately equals 0.76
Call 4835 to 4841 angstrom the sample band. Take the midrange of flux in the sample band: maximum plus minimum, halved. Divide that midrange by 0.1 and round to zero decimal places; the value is 199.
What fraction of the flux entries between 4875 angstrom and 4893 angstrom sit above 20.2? 1.0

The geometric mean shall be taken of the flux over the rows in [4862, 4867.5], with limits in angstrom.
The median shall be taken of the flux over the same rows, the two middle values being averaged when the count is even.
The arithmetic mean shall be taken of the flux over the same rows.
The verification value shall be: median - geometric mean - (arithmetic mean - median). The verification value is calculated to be -0.07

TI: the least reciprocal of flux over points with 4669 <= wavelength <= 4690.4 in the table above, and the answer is 0.0503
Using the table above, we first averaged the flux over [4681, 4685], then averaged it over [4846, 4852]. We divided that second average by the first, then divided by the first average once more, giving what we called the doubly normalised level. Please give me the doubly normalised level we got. 0.072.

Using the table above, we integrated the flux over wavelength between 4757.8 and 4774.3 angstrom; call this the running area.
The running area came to 318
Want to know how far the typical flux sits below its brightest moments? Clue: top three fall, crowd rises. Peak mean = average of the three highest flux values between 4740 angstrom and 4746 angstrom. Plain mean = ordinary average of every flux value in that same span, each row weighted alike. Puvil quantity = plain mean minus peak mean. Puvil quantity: -0.1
